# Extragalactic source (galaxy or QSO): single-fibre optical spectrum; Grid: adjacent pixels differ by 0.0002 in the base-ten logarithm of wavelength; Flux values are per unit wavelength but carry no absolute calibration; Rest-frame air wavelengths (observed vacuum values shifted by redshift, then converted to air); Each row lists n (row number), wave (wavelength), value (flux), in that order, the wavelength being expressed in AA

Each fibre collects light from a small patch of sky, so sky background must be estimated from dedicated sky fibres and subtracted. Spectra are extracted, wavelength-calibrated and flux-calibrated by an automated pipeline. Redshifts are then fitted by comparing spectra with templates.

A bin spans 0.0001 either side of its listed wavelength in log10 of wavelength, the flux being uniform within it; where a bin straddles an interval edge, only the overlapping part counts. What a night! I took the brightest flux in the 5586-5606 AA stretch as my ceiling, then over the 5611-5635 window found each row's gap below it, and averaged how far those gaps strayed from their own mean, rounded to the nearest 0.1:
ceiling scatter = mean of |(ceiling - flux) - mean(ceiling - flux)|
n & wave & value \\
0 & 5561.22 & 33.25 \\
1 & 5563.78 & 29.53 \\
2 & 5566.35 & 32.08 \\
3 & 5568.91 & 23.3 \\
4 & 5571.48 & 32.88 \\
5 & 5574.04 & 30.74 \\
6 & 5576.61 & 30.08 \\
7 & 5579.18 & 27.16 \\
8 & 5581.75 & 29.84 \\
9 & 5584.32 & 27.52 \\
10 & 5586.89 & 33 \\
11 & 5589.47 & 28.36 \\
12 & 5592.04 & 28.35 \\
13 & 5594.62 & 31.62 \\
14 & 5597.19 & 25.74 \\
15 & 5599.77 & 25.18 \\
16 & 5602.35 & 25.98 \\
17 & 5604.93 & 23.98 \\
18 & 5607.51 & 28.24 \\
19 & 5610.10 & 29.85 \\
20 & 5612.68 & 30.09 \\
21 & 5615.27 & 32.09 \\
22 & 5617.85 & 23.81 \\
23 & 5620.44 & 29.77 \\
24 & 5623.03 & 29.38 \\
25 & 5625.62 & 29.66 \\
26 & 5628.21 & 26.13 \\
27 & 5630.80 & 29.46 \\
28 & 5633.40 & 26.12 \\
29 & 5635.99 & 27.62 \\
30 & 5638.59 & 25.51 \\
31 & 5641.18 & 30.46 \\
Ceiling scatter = 2.1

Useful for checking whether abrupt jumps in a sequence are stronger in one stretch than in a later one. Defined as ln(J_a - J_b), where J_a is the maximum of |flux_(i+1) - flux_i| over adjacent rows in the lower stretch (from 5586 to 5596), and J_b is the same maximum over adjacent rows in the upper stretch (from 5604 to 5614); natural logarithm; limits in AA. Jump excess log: -1.0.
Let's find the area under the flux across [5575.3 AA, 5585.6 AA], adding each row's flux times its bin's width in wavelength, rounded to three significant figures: 295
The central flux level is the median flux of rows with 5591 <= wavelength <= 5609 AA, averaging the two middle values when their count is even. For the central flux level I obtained 26.0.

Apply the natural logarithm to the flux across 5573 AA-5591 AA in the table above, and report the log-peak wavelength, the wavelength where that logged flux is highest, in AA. 5586.89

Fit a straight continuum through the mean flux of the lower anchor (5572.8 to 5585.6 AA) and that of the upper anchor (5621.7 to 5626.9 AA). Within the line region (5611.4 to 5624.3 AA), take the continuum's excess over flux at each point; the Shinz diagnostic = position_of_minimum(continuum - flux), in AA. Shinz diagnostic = 5615.27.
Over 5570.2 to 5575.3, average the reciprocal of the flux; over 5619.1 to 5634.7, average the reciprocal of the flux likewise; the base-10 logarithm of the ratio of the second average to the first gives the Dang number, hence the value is 0.050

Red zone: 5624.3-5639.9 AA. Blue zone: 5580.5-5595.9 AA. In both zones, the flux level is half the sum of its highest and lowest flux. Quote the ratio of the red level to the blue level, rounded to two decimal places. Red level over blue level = 0.91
